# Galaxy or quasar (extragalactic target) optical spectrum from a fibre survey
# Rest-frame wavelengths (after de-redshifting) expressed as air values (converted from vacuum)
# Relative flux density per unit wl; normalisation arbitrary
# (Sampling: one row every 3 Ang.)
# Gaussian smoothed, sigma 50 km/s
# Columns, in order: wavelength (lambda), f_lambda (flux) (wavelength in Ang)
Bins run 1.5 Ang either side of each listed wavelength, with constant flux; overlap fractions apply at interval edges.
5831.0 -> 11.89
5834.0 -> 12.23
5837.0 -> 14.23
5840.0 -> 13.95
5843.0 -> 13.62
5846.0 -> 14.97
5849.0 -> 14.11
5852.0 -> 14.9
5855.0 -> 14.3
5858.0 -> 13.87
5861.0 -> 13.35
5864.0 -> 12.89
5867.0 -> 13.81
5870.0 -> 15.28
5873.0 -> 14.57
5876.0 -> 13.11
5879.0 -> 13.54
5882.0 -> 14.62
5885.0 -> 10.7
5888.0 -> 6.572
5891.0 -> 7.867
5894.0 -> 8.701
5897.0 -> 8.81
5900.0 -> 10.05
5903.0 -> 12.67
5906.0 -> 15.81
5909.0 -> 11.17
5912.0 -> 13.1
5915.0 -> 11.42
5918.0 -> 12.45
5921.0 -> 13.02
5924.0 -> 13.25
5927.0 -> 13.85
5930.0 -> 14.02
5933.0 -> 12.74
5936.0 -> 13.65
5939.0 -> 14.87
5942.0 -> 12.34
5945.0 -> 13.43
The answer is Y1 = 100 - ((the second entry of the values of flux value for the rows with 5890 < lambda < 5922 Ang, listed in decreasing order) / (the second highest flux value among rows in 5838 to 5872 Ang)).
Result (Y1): 99.1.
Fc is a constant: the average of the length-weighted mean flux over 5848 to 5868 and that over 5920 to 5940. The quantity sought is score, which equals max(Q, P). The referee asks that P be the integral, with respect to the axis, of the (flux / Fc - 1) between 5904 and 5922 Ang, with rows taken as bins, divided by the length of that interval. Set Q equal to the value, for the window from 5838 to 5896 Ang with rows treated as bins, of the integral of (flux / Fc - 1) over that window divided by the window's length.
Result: -0.06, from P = -0.07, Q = -0.06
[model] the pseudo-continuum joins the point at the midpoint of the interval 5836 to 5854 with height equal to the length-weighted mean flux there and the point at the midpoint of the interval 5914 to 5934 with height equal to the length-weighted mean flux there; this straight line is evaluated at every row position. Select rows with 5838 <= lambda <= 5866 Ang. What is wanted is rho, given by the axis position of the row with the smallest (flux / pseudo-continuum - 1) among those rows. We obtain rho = 5864.0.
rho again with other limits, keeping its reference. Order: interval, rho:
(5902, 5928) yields 5909.0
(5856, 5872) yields 5864.0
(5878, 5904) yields 5888.0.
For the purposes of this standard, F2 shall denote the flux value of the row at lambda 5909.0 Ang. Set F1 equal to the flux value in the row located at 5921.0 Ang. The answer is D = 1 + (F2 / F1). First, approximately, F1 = 13.02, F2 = 11.17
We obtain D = 1.9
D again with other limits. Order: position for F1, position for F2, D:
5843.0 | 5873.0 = 2.1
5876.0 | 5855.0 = 2.1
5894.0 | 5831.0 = 2.4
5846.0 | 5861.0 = 1.9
